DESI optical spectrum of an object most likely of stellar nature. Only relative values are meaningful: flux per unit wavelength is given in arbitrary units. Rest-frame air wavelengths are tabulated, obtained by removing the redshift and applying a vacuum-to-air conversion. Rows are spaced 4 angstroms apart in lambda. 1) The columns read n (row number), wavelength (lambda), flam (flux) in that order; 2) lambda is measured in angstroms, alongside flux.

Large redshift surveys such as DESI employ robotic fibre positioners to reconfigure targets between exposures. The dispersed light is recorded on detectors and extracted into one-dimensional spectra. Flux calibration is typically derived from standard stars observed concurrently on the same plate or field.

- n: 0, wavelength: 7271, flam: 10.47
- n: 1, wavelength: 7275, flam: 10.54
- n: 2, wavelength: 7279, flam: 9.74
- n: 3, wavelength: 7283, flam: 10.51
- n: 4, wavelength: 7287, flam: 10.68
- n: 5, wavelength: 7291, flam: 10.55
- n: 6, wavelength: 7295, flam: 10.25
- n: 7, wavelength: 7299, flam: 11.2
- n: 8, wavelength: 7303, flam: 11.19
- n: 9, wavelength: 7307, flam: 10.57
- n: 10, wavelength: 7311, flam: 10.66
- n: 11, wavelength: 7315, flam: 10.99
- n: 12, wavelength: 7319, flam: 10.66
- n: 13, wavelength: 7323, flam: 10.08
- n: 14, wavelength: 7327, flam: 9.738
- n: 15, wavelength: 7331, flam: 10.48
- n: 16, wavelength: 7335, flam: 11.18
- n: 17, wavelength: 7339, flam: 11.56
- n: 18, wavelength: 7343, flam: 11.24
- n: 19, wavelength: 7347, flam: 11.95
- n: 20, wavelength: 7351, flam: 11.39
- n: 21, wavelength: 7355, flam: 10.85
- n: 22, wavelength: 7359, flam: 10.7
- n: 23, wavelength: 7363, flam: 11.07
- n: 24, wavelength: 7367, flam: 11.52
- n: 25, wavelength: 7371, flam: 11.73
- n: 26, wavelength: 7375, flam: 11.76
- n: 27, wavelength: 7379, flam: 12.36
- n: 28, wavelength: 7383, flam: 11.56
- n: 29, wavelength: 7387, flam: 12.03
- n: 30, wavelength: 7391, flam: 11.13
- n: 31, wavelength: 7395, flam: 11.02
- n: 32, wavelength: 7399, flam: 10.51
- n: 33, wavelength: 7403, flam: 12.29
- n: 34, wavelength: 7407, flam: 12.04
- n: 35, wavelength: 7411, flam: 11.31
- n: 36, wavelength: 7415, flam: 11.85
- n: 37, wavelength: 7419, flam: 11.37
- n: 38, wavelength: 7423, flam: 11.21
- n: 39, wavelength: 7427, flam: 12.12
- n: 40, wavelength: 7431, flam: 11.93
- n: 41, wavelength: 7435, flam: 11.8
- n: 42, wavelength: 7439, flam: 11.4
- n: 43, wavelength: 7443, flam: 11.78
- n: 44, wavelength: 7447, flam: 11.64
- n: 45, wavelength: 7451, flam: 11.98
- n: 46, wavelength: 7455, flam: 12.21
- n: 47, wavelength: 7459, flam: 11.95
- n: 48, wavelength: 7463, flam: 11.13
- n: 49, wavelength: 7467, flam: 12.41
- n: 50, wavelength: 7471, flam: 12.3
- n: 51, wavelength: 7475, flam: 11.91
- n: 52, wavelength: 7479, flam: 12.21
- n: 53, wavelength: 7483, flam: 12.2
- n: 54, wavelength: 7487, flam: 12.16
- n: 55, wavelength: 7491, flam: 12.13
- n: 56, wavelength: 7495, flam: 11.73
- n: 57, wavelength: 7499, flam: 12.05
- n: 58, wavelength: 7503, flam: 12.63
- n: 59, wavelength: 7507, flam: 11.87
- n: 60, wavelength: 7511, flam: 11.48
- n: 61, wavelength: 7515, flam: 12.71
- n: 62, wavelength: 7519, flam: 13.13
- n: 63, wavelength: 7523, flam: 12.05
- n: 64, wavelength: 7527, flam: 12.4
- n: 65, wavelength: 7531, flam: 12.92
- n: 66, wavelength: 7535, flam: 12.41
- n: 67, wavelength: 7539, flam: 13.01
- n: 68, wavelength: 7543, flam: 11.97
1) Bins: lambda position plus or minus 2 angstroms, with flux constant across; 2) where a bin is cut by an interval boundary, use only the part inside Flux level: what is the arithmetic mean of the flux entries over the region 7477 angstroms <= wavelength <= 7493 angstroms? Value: 12.2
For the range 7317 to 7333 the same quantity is 10.2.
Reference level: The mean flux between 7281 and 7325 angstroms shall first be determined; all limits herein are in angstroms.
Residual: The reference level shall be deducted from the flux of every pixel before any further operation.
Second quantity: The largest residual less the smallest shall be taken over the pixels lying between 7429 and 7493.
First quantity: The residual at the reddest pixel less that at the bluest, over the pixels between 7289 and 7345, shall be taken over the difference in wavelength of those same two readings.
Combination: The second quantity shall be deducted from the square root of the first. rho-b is -1.16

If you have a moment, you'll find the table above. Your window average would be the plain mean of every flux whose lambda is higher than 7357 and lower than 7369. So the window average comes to 11.1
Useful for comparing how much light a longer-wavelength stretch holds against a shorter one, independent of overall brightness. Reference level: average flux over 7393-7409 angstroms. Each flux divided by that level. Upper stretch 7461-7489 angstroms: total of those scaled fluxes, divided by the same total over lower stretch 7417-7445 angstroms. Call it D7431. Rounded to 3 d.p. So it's 1.033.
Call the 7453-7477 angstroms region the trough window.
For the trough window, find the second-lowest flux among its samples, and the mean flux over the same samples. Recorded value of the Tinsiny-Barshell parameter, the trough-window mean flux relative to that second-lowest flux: 1.01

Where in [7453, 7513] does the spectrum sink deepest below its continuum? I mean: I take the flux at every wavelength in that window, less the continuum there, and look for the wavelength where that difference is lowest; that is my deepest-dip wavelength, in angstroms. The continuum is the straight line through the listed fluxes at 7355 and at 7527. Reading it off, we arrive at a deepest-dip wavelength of 7511 angstroms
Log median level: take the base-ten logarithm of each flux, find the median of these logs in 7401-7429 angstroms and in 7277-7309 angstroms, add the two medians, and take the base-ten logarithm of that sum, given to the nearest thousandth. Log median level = 0.322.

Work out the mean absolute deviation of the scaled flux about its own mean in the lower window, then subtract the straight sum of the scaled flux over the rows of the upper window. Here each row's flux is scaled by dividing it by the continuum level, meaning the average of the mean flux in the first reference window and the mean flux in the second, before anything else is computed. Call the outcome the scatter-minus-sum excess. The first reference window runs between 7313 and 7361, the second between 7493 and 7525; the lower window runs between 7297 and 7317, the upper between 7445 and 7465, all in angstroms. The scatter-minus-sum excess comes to -5.08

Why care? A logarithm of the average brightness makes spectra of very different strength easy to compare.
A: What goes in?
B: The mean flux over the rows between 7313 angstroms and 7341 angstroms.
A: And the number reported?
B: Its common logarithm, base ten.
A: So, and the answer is 1.03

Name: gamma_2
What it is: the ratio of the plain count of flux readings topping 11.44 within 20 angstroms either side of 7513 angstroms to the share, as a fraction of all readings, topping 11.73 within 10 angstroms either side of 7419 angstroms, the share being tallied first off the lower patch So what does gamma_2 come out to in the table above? 25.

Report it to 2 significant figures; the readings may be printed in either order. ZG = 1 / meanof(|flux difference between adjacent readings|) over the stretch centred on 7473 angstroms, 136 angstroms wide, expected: 2.2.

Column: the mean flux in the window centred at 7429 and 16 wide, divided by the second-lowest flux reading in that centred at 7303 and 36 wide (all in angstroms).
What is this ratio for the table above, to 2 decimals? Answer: 1.12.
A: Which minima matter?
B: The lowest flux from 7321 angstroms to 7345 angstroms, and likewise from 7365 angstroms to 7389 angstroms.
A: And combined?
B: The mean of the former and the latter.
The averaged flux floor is 10.6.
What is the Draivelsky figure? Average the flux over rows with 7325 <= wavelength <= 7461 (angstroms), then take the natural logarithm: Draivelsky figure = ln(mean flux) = 2.44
